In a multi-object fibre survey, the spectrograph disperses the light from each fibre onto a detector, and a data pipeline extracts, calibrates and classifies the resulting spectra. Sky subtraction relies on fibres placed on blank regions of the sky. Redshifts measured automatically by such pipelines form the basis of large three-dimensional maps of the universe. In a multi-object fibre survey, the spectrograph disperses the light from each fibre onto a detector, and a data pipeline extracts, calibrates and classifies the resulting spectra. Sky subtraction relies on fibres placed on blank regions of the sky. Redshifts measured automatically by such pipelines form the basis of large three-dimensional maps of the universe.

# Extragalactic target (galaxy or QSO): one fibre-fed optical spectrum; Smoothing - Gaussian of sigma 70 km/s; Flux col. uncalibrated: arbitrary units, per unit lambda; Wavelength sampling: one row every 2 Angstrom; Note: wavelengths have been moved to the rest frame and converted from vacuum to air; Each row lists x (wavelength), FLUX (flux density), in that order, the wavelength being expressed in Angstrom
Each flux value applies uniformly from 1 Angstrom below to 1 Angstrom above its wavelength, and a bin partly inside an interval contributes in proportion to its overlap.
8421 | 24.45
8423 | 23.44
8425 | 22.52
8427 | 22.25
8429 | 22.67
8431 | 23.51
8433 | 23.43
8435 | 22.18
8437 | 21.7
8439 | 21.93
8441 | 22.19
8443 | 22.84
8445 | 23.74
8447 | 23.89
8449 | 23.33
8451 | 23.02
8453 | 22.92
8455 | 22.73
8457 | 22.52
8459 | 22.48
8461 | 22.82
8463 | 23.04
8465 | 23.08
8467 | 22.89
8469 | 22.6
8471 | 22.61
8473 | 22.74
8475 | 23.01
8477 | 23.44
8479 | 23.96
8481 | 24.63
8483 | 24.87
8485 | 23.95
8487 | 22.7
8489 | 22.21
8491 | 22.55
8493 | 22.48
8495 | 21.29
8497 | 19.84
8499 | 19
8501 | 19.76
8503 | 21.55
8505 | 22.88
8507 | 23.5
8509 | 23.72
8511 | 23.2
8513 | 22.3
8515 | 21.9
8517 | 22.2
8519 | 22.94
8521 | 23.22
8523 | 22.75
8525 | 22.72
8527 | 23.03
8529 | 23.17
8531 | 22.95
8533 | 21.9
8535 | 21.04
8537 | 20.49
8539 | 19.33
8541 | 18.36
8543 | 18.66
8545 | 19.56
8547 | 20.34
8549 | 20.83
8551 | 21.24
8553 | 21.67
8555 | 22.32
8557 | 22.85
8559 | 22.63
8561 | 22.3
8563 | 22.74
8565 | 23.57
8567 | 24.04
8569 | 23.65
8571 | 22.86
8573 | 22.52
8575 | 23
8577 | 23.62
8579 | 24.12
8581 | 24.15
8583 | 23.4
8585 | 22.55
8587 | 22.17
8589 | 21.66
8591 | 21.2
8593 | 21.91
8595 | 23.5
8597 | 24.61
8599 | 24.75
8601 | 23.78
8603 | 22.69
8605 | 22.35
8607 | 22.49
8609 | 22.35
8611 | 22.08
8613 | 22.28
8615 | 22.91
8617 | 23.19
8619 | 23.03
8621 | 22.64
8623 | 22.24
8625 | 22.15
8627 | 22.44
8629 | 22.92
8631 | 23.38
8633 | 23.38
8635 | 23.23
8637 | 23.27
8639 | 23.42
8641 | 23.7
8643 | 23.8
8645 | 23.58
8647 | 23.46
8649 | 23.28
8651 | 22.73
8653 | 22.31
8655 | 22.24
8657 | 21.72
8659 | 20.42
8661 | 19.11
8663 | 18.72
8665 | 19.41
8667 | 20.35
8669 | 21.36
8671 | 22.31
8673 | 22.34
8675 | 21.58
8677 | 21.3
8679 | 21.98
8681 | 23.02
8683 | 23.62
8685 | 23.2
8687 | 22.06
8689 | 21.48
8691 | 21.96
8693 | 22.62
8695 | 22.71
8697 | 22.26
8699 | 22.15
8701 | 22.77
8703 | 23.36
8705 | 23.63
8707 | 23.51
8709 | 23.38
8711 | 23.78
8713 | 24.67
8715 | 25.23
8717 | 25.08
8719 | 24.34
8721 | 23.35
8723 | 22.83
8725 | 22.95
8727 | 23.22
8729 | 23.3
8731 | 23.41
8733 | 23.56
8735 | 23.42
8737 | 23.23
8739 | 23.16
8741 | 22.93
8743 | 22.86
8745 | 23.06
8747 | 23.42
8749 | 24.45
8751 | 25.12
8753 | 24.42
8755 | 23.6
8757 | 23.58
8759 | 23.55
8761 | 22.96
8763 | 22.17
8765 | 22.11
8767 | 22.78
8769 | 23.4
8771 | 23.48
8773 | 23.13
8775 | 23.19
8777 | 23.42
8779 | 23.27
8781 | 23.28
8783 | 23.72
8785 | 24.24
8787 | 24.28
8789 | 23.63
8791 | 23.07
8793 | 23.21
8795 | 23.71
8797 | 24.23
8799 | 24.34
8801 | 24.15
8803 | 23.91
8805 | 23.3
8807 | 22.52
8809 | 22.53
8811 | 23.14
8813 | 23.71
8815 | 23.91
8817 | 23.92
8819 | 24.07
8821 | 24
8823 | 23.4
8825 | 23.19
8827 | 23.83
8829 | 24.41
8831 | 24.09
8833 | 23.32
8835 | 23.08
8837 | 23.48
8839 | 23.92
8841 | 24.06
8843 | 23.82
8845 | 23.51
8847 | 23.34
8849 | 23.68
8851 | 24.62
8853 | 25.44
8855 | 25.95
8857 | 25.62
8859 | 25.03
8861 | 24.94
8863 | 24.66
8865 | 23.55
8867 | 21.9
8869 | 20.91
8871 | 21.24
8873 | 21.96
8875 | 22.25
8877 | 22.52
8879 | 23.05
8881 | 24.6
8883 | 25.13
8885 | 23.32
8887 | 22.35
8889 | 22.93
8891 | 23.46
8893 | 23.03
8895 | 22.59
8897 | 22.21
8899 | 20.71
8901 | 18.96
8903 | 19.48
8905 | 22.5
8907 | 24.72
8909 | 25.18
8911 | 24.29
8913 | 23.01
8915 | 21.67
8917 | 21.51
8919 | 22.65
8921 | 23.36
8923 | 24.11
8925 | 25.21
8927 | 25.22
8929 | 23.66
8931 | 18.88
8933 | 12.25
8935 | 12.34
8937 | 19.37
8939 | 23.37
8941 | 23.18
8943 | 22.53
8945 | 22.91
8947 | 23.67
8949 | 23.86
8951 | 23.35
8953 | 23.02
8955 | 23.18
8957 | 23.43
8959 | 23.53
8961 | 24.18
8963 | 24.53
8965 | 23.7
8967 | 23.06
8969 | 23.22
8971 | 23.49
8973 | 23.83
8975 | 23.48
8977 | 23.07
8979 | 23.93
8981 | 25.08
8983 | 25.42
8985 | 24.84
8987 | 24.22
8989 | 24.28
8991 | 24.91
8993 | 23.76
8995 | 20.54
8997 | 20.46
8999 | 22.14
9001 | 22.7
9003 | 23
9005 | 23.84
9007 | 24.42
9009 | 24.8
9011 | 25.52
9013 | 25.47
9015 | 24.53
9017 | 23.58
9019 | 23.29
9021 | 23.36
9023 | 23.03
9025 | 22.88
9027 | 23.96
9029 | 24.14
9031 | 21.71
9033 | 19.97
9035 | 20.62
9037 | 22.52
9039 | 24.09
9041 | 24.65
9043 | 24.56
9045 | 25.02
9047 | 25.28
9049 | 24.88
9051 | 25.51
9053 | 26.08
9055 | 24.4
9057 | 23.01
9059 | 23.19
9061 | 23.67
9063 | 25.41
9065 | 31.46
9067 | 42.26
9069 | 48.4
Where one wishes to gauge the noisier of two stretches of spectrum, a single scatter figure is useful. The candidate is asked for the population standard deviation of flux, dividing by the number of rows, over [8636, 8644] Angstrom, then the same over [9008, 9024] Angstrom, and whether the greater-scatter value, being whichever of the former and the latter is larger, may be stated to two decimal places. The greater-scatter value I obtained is 0.94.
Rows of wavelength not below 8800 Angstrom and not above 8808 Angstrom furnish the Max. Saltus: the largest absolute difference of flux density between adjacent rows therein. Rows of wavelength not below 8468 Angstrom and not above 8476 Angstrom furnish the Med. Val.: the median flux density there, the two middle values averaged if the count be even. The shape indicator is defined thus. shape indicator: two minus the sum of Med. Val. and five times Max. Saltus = -25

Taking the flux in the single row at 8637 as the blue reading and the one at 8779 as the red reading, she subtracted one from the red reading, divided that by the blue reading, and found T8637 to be 0.96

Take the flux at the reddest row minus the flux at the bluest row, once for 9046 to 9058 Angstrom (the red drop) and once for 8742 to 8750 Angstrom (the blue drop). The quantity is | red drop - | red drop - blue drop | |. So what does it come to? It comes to 6.1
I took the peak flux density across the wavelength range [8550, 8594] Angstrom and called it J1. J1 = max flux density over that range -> 24.15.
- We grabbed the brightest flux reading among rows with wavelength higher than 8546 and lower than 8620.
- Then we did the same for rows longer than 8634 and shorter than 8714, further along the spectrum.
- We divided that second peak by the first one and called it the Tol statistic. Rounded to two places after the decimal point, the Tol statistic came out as 1.00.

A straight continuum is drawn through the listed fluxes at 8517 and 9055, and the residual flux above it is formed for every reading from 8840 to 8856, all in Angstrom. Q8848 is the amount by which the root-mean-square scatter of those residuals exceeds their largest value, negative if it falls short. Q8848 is -1.2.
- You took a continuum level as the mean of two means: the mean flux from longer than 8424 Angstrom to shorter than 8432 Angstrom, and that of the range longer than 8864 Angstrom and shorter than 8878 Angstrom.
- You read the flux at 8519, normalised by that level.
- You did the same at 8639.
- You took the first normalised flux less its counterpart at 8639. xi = -0.02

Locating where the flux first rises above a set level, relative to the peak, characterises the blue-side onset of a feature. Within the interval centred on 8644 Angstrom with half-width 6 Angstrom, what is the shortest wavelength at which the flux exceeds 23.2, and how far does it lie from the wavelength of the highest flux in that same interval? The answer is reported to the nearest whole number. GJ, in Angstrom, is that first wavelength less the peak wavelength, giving -4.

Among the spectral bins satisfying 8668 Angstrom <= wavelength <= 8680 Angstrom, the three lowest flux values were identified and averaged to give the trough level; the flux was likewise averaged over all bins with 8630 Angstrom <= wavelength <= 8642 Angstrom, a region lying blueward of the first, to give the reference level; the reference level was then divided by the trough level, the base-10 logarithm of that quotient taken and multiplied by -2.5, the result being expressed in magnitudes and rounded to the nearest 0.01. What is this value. -0.10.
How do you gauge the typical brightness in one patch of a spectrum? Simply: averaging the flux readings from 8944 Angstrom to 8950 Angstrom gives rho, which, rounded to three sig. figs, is 23.5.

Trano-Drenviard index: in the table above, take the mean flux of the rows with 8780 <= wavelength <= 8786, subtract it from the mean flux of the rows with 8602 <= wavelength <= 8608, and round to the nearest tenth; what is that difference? -1.2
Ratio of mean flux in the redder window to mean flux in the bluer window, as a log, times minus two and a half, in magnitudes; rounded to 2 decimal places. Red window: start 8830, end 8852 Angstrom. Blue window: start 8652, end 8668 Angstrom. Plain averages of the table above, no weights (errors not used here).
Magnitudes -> -0.16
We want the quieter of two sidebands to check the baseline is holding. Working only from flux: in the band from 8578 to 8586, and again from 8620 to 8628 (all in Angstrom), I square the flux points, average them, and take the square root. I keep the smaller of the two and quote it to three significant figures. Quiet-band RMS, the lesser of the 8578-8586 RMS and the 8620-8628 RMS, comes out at 22.4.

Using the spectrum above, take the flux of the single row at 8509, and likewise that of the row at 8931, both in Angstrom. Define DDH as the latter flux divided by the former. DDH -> 0.796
